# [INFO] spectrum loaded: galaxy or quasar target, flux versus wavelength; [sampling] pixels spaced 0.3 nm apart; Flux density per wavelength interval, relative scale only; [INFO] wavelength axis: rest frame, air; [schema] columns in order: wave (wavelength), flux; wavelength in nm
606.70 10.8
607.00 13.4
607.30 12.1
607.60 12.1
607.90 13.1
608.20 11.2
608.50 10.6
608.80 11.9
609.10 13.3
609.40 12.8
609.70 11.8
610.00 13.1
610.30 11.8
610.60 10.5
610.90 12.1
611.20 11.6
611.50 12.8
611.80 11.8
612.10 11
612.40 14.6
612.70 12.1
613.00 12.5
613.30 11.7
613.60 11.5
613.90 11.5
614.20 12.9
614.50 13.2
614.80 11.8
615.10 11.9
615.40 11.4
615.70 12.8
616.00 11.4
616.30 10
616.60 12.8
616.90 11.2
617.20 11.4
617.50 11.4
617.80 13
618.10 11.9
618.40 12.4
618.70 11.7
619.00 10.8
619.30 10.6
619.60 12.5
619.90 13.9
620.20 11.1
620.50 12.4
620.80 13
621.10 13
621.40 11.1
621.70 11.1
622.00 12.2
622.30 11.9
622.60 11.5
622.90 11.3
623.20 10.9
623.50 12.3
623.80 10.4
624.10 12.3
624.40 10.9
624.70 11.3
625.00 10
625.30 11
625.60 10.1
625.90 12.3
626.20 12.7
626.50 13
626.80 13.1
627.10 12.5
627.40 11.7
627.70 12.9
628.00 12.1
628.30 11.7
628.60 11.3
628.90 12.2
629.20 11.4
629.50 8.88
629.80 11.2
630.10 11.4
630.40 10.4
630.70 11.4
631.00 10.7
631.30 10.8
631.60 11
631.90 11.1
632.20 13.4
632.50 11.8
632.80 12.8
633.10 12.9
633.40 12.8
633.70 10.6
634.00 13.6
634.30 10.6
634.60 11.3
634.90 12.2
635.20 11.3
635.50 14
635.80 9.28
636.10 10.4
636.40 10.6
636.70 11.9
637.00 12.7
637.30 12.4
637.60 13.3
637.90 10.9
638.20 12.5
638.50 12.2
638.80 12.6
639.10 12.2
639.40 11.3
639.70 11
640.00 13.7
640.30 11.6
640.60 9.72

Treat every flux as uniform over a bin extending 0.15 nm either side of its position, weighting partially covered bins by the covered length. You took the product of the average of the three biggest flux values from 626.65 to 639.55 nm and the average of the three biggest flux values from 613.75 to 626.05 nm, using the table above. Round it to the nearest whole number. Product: 183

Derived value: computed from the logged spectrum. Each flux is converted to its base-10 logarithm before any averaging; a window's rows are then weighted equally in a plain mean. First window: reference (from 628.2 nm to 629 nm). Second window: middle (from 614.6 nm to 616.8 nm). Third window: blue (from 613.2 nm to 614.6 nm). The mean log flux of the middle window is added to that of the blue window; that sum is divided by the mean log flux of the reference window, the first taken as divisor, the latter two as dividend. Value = 2.01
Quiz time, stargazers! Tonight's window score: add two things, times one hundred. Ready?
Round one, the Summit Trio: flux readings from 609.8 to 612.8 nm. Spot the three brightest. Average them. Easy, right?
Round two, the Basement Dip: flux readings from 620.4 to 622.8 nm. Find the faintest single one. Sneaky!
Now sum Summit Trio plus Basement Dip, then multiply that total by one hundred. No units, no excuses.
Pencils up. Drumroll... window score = 2460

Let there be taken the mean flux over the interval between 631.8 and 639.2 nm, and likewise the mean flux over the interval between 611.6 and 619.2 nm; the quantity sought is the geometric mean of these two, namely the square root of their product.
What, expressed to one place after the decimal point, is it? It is 12.0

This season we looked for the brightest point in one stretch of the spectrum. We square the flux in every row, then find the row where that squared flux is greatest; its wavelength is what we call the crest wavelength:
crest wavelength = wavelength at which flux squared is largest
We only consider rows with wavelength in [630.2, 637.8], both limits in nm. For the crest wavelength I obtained 635.50 nm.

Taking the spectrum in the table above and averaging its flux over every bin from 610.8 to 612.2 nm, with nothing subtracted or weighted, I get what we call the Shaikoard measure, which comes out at 11.9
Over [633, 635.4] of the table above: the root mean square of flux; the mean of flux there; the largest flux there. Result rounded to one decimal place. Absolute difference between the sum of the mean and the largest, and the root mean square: 13.6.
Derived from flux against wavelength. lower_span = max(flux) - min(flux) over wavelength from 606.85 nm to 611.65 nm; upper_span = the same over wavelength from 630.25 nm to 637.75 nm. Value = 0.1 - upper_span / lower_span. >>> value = -1.53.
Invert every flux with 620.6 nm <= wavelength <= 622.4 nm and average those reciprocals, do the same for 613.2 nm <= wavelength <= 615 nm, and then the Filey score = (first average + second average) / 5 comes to 0.0332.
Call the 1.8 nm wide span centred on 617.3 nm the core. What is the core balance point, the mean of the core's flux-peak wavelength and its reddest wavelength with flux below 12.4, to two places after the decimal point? 617.95 nm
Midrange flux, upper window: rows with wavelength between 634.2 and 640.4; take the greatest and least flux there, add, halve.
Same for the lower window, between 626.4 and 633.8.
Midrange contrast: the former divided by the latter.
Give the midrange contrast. 1.04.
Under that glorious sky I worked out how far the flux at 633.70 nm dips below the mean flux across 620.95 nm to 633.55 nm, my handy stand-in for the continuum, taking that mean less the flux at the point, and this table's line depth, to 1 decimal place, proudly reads 1.0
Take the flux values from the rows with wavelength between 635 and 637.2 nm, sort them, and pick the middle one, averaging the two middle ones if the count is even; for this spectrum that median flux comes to 11.3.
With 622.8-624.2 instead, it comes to 11.3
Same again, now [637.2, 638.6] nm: 12.4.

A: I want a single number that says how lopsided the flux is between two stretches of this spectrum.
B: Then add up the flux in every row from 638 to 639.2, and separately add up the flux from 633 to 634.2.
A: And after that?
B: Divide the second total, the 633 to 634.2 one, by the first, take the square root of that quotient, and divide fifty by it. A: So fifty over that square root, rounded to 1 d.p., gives 49.8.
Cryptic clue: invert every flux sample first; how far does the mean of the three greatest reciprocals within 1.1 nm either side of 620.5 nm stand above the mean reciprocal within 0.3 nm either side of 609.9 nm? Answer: 0.006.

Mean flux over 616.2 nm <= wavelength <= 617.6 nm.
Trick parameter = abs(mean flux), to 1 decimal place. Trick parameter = 11.4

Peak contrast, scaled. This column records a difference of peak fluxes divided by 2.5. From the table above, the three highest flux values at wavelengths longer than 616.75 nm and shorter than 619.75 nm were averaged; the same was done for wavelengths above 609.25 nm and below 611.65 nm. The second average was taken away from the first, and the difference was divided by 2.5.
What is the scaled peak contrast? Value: -0.11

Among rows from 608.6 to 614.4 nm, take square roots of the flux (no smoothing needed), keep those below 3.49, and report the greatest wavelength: 613.90 nm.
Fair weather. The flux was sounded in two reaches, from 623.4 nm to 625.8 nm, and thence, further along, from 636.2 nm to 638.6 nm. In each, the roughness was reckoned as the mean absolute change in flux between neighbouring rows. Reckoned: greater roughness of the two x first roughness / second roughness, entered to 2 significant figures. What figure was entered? 1.5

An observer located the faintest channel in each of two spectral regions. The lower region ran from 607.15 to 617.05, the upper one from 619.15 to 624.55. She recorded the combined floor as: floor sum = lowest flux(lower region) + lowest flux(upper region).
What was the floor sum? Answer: 20.4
